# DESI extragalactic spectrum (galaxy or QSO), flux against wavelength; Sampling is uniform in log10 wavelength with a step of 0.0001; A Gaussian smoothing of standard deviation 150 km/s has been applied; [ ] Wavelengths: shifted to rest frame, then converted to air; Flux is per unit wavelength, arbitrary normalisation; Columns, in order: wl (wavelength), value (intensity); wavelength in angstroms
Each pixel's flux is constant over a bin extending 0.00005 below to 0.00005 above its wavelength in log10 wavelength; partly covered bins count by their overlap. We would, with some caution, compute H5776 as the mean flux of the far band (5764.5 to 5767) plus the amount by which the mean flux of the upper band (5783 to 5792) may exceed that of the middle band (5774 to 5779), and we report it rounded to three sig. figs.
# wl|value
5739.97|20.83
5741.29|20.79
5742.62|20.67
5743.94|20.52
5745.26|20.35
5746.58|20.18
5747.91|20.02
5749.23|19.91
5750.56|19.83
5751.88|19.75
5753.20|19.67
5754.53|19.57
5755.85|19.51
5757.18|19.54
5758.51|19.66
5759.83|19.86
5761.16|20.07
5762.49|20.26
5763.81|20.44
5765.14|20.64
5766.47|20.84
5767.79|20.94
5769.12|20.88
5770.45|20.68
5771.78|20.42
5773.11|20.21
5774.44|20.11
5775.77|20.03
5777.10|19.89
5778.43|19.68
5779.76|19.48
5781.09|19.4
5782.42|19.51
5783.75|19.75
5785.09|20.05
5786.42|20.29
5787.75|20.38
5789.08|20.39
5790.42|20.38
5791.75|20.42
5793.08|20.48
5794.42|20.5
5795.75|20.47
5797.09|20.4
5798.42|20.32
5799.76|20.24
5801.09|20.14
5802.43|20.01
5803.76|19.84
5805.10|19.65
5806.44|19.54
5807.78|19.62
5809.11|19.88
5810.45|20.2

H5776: 21.0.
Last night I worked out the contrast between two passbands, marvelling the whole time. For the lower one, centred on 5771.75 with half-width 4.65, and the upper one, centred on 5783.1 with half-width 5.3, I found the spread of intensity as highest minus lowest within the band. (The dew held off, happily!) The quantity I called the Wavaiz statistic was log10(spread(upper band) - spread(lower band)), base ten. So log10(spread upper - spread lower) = -1.15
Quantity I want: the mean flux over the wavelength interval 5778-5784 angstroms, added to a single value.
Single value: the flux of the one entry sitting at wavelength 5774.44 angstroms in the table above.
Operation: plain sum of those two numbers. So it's 39.67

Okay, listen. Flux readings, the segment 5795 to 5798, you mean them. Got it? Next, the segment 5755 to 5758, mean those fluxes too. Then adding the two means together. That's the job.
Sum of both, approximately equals 40.0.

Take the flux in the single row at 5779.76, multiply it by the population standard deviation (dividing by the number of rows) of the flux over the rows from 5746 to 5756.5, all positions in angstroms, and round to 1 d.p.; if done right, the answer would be 4.1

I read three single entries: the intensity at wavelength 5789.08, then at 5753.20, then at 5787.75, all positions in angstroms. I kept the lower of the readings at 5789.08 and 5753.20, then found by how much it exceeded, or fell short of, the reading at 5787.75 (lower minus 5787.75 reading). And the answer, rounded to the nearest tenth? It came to -0.7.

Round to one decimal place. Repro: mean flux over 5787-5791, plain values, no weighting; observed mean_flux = 20.4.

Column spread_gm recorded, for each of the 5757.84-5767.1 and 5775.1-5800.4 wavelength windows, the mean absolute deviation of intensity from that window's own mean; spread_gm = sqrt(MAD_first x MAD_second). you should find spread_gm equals 0.33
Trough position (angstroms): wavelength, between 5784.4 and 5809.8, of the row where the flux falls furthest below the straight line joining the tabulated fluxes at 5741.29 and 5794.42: 5806.44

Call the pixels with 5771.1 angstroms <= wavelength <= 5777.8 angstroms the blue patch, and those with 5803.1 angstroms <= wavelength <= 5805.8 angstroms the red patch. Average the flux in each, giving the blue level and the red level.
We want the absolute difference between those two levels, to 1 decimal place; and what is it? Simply 0.4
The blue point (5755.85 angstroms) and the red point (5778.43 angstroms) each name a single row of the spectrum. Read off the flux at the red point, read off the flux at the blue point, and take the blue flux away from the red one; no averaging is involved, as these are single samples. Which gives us 0.17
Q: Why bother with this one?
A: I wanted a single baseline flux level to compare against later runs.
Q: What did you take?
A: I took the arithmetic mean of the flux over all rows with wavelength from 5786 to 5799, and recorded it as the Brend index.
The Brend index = 20.4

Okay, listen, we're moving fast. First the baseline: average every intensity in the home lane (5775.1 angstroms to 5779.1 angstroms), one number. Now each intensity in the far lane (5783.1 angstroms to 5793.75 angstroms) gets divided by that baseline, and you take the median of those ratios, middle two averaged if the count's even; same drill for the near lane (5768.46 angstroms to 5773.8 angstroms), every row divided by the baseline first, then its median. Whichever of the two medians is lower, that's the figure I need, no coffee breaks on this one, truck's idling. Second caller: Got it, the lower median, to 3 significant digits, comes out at 1.03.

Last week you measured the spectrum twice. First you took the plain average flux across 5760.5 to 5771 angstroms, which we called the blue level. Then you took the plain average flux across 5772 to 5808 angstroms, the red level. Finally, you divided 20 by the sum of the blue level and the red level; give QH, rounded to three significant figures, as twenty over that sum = 0.492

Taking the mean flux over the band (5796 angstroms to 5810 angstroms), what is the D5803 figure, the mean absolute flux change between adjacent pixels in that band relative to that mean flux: 0.0067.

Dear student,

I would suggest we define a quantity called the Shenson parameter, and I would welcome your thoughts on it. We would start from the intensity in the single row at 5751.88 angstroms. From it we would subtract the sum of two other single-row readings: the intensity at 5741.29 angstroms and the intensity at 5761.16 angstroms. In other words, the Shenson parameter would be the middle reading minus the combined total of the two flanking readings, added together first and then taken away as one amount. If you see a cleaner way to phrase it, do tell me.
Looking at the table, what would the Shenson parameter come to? -21.1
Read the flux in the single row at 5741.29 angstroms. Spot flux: 20.79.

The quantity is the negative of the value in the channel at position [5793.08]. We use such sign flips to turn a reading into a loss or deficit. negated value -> -20.5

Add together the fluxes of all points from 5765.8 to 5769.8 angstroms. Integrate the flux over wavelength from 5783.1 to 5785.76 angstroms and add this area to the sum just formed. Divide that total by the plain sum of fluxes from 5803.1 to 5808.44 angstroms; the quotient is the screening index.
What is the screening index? 1.5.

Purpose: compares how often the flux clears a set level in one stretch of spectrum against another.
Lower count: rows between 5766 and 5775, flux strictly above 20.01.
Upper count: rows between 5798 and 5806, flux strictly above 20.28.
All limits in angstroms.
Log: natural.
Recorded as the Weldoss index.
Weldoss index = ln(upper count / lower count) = -1.95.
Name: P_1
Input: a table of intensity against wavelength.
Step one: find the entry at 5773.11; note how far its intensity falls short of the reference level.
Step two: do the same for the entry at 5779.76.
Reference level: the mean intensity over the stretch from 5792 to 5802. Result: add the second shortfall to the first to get 1.0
